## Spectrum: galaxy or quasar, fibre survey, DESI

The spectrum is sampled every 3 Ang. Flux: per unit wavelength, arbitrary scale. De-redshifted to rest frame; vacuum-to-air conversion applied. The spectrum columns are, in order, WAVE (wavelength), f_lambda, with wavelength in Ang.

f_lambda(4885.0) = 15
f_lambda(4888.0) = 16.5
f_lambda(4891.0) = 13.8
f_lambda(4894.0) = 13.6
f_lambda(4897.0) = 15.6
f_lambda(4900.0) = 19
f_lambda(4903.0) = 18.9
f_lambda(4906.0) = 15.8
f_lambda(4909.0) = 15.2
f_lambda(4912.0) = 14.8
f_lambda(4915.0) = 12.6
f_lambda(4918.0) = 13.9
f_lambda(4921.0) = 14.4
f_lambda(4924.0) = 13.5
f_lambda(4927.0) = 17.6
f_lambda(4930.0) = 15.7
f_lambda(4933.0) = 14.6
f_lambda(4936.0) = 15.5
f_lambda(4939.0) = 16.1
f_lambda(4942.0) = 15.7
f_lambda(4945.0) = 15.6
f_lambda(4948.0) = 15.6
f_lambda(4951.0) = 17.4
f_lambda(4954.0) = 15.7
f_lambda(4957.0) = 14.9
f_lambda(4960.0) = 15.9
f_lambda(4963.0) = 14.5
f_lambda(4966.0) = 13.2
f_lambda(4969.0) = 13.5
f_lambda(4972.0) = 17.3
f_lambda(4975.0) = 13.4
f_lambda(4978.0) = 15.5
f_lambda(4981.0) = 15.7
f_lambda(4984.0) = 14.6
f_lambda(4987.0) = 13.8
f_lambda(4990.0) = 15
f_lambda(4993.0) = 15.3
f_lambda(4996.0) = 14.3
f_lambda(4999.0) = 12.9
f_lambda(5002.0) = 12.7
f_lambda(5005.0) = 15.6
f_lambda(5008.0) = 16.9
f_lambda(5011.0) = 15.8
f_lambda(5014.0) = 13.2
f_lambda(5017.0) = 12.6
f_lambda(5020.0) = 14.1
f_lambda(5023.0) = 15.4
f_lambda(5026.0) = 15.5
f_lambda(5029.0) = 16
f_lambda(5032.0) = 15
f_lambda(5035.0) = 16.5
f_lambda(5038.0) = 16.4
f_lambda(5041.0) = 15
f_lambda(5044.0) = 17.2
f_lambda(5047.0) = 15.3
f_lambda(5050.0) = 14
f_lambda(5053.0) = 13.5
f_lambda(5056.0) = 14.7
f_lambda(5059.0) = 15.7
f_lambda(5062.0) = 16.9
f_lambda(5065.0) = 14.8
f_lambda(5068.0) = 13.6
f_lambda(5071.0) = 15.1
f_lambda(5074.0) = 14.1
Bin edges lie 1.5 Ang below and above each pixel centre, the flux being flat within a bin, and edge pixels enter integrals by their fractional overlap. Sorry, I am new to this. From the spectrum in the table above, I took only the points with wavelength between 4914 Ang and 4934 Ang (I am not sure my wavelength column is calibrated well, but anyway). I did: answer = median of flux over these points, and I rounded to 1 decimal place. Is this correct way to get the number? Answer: 14.4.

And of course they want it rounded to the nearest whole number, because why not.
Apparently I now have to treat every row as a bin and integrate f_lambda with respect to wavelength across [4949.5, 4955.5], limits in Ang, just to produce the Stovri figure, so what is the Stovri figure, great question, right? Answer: 99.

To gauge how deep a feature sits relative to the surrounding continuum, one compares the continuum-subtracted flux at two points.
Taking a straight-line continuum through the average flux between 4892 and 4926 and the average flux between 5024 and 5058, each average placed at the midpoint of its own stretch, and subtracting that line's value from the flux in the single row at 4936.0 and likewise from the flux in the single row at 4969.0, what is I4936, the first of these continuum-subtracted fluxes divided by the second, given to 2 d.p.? -0.14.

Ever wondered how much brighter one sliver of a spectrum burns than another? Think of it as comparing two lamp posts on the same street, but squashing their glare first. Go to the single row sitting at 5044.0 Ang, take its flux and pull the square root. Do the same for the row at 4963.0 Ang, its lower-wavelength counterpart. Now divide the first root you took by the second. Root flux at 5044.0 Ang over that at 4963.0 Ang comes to 1.09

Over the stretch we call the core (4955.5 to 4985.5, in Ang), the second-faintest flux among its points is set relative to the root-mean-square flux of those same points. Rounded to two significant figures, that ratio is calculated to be 0.90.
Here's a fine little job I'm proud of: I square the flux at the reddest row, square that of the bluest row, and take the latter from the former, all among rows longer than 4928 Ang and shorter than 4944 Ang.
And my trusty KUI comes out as 0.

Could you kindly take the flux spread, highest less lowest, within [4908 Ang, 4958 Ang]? 5.0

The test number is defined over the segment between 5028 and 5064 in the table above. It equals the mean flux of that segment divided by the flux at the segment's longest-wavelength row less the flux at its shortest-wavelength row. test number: 17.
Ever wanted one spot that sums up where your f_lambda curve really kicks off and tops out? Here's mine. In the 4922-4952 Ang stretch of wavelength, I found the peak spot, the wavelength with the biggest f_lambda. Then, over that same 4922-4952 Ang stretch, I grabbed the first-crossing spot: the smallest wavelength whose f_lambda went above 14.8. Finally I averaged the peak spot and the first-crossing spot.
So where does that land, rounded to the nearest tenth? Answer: 4927.0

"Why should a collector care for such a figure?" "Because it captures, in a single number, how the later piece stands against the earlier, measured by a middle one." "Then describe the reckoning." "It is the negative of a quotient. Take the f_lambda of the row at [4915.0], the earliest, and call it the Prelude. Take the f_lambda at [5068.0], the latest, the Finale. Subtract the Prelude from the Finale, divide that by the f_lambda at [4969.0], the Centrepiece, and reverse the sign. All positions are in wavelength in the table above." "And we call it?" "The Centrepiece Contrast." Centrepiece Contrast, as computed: -0.07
